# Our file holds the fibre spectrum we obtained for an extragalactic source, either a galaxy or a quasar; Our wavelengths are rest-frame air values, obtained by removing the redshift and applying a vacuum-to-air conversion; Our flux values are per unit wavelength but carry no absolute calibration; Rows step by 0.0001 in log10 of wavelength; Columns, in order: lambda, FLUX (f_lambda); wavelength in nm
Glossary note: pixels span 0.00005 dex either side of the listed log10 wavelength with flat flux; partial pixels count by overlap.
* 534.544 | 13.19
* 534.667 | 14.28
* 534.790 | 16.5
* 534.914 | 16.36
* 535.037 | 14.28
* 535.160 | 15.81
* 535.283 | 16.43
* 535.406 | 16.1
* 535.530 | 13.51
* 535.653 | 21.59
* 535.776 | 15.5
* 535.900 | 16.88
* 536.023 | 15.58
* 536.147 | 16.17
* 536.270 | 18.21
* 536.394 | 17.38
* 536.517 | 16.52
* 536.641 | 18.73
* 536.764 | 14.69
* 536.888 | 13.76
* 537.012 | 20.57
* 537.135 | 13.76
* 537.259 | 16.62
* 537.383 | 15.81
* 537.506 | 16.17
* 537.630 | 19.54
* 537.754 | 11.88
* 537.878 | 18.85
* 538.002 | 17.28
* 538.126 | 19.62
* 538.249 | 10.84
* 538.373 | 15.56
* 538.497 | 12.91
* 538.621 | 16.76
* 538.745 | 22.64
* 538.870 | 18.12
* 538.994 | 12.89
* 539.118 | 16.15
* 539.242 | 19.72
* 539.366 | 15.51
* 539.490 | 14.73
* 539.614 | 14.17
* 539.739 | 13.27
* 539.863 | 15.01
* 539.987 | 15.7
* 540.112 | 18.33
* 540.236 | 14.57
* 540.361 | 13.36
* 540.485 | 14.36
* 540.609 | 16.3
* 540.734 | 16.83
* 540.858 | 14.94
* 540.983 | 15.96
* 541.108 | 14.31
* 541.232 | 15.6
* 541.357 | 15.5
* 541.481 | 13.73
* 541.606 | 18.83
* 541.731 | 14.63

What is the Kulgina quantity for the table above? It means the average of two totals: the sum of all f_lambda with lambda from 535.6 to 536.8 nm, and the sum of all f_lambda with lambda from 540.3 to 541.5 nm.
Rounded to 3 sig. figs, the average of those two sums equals 161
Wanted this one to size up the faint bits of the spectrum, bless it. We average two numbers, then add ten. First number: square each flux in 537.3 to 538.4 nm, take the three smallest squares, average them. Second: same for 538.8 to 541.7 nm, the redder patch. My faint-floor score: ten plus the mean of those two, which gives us 180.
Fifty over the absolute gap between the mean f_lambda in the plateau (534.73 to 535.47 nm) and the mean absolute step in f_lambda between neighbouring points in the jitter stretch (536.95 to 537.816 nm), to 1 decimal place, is 4.1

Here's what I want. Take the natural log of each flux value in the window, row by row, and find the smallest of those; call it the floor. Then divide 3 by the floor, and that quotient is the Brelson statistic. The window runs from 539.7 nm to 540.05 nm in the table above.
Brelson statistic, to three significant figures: 1.16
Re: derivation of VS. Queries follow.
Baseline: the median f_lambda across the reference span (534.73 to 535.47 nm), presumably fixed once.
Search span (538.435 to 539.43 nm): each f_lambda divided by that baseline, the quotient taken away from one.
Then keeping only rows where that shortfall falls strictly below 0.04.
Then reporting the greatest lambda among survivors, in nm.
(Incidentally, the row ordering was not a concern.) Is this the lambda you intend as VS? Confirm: 539.242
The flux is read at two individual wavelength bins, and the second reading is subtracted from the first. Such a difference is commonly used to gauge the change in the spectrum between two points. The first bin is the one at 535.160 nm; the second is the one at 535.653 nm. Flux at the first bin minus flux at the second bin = -6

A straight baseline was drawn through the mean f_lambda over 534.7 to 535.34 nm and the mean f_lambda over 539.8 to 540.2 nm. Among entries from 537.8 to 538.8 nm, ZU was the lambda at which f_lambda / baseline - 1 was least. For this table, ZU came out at 538.249 nm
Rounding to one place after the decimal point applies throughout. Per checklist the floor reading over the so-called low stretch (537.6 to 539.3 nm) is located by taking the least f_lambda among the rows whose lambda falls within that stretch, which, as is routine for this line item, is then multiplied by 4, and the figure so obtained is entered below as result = 43.4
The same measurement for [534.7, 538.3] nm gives 43.4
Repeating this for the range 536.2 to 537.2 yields 55.0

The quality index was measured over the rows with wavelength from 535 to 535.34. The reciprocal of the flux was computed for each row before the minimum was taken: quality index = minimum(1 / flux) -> 0.0609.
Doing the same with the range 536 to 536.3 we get 0.0549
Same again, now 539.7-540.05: 0.0637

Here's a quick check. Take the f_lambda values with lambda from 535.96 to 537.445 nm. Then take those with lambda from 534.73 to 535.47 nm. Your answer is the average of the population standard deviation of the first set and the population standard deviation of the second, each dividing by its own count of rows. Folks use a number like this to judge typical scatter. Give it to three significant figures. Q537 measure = 1.35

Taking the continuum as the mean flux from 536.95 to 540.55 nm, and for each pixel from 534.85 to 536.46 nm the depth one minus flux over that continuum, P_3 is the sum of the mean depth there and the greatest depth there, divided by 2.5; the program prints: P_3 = 0.052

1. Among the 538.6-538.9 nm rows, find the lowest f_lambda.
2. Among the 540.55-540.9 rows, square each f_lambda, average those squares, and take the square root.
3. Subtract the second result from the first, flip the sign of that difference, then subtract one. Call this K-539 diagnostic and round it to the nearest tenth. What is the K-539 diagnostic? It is -1.7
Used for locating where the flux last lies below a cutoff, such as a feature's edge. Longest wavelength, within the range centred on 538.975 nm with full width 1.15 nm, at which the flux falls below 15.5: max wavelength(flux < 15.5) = 539.490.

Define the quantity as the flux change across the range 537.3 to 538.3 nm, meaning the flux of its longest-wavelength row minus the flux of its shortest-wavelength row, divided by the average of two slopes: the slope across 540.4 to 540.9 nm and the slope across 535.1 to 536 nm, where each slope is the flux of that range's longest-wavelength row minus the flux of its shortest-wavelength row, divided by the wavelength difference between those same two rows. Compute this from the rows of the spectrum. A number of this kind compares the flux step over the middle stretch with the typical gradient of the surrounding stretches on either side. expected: -3.3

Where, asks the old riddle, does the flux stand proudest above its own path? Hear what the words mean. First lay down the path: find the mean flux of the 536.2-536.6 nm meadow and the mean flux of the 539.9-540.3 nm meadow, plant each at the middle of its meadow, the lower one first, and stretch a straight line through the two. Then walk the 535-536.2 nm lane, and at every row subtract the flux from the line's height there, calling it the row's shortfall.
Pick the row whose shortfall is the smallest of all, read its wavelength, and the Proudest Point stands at 535.653 nm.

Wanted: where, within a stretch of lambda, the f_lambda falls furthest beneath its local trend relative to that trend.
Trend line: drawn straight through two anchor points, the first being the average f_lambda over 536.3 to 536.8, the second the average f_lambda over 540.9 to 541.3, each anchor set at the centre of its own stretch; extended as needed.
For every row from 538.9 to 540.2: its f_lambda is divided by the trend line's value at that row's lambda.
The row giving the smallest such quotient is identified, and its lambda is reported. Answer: 538.994 nm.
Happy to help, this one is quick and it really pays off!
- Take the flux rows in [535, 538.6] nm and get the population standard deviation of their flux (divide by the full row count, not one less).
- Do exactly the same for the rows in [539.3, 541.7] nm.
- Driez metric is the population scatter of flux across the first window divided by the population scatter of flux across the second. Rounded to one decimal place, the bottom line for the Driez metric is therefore 1.7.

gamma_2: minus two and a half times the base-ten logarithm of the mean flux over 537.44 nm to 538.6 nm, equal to -3.00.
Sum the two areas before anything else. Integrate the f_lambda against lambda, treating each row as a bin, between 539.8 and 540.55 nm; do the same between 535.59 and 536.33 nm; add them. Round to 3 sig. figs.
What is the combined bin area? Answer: 24.2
